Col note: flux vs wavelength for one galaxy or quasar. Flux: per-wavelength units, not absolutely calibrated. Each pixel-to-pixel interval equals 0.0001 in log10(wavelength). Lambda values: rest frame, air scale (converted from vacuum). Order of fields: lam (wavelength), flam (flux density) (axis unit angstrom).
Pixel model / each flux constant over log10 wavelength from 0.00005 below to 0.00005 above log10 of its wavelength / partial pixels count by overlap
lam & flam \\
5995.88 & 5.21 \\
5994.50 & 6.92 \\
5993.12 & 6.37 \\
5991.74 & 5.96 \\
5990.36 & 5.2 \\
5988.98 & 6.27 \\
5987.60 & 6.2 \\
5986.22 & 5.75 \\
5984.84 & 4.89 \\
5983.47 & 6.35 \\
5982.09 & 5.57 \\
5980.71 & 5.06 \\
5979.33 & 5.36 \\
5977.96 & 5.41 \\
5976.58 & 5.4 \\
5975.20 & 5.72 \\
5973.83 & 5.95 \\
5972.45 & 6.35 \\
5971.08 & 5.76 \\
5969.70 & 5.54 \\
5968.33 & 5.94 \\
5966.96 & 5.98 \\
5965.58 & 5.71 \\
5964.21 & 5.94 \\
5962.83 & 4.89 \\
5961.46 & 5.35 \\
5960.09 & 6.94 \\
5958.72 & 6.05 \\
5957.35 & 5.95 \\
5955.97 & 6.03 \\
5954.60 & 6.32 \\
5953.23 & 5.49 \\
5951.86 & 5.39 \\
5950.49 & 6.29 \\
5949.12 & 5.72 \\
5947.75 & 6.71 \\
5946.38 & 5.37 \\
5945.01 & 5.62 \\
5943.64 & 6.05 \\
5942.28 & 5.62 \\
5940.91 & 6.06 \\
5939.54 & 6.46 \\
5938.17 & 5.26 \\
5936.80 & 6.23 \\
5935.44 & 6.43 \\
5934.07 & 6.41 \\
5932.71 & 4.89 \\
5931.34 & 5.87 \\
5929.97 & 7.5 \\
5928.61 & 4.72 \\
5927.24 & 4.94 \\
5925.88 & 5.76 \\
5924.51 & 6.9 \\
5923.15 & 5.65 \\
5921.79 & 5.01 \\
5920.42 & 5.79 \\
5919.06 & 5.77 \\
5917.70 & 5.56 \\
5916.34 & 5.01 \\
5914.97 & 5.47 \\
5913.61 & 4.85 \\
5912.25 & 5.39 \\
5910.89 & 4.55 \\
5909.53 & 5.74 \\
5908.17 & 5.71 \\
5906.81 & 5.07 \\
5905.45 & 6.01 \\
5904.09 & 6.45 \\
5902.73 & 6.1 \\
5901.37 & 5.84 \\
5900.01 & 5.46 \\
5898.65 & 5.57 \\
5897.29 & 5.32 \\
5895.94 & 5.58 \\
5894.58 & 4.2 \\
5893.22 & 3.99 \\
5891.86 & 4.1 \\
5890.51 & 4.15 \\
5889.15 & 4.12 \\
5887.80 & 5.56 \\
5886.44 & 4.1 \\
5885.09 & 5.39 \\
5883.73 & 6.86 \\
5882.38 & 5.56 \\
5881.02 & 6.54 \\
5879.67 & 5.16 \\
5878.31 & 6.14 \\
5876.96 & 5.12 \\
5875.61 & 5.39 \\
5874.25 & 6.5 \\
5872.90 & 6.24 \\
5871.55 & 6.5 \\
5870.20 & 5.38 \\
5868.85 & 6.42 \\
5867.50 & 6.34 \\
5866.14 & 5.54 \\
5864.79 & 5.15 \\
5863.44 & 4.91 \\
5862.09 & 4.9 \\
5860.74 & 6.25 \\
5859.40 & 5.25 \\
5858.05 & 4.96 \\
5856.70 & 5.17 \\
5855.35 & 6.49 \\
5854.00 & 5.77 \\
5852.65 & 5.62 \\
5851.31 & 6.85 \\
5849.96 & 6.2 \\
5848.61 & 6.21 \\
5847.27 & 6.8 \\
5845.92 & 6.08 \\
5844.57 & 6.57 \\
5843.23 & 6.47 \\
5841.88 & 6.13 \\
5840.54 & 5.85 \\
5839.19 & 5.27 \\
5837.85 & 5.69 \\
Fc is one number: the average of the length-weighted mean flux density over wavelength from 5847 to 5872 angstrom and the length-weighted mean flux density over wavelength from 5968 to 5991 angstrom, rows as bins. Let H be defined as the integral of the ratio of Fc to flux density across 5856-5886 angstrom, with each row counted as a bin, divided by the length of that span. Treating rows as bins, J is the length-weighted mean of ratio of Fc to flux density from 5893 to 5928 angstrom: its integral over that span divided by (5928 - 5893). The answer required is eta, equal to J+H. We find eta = 2.09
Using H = 1.021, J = 1.06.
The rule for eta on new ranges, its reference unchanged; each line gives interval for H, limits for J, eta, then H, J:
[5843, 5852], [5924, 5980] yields 1.88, 0.893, 0.99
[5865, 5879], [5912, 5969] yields 1.98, 0.976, 1.00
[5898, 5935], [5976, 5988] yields 2.08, 1.033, 1.04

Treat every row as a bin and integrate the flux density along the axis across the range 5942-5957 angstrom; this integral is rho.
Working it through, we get 88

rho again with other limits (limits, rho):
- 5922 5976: 318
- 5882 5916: 178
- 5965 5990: 143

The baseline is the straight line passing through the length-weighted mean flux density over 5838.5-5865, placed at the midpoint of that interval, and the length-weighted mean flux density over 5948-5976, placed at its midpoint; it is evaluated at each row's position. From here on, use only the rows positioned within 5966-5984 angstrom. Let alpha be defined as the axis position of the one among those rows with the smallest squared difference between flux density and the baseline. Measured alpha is 5968.33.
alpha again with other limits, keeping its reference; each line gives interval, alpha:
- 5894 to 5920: 5901.37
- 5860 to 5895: 5878.31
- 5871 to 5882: 5878.31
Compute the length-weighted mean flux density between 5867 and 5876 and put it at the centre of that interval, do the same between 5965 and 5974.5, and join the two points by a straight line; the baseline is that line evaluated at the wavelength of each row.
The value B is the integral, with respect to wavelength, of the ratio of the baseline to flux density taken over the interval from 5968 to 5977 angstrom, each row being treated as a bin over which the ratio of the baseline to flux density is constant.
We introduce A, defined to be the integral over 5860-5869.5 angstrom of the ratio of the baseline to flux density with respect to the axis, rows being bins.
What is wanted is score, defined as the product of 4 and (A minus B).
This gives 5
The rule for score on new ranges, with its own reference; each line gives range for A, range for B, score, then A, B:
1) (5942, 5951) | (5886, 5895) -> -15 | 9.1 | 12.8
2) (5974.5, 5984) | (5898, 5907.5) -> 0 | 10.1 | 10.0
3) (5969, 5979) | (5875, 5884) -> 3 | 10.3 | 9.6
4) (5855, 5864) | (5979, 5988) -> 4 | 10.4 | 9.5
